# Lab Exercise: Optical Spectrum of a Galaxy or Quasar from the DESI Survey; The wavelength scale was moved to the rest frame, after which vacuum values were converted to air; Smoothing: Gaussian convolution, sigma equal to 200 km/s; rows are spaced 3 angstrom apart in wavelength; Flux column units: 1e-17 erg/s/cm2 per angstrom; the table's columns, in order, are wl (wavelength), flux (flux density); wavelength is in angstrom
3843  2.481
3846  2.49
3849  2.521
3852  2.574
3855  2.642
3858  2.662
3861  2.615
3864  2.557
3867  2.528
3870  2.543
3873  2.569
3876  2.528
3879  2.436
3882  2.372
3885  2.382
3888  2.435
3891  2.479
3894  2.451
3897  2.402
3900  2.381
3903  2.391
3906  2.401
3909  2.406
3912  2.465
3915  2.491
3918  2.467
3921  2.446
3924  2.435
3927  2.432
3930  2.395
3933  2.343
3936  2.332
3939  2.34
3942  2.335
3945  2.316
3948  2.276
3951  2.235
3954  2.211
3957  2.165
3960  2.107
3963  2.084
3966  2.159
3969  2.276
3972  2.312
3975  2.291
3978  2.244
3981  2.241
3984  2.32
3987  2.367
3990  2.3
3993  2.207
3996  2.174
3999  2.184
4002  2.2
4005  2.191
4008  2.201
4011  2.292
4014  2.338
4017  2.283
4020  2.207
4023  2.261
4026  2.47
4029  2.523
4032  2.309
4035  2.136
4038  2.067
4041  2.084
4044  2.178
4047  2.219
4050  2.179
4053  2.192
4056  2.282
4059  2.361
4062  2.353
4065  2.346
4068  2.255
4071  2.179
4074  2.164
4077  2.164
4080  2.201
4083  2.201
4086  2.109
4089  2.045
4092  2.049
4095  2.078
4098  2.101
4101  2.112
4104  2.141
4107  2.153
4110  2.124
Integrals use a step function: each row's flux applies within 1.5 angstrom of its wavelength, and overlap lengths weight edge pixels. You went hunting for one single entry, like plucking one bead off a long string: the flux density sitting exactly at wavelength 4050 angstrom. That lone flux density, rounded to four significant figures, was 2.179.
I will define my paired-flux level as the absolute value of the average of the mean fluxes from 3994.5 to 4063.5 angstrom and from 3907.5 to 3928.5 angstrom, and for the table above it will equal 2.35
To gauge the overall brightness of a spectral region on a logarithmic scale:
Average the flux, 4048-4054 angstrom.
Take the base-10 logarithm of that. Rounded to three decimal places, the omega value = 0.340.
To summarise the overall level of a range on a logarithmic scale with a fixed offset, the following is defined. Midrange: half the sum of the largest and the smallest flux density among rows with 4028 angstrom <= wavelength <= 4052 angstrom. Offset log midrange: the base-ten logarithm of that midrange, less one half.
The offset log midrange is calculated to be -0.139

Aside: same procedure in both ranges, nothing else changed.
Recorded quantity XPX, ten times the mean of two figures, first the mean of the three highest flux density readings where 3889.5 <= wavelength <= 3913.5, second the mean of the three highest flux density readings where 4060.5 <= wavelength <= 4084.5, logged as 23.9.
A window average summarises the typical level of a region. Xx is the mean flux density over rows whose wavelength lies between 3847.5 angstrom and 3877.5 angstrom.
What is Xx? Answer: 2.57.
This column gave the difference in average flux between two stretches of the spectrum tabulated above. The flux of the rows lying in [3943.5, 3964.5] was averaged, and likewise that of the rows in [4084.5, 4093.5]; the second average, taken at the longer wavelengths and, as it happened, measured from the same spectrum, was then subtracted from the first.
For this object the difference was 0.131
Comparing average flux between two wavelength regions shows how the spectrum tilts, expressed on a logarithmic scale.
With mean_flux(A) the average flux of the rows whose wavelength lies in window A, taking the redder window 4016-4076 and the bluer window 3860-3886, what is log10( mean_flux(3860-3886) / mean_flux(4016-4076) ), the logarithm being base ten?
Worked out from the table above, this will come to 0.046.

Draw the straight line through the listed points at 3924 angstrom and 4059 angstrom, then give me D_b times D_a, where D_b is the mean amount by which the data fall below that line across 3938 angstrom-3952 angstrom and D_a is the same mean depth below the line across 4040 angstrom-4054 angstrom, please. 0.024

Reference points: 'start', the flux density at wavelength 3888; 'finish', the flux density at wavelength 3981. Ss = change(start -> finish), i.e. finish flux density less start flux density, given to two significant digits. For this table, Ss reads -0.19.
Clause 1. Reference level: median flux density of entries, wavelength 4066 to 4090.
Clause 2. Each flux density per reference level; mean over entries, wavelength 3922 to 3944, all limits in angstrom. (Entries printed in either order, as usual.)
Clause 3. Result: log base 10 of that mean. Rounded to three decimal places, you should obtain 0.039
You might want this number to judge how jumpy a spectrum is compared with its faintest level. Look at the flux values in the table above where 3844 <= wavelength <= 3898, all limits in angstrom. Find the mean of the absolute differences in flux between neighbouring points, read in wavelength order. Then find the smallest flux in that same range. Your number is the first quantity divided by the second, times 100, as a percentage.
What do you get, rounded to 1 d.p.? 1.8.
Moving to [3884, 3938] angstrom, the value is 1.2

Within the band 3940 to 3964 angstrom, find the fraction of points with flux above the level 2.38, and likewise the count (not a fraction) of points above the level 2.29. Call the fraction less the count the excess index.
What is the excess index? -2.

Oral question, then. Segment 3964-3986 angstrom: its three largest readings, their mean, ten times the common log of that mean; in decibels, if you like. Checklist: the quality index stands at 3.63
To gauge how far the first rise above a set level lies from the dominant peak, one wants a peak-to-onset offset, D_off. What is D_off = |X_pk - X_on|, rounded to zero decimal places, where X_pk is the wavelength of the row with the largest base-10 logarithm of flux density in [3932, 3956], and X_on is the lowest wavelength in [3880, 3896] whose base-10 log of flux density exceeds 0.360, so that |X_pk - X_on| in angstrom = 51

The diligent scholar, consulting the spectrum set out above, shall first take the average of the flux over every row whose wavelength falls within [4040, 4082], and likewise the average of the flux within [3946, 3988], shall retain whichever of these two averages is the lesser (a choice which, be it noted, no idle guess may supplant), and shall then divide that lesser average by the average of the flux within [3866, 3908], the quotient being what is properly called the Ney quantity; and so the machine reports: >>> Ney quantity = 0.91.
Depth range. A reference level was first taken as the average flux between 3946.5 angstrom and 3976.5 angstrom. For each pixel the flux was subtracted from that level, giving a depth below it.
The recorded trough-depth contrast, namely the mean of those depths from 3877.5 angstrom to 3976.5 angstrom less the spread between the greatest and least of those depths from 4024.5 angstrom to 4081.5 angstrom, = -0.59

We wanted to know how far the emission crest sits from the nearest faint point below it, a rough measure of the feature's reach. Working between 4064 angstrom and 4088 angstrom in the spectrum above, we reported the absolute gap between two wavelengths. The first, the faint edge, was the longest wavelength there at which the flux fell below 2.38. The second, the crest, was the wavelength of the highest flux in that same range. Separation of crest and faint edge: 21 angstrom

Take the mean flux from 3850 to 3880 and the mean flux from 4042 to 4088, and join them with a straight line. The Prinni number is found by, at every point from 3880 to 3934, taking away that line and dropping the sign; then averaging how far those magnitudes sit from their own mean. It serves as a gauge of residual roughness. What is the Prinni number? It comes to 0.042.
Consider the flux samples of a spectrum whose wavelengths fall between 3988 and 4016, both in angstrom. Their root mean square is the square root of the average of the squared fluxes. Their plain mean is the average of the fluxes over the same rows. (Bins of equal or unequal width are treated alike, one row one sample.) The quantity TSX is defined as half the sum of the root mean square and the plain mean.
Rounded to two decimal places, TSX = 2.23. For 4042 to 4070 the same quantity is 2.26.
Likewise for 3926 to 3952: 2.33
